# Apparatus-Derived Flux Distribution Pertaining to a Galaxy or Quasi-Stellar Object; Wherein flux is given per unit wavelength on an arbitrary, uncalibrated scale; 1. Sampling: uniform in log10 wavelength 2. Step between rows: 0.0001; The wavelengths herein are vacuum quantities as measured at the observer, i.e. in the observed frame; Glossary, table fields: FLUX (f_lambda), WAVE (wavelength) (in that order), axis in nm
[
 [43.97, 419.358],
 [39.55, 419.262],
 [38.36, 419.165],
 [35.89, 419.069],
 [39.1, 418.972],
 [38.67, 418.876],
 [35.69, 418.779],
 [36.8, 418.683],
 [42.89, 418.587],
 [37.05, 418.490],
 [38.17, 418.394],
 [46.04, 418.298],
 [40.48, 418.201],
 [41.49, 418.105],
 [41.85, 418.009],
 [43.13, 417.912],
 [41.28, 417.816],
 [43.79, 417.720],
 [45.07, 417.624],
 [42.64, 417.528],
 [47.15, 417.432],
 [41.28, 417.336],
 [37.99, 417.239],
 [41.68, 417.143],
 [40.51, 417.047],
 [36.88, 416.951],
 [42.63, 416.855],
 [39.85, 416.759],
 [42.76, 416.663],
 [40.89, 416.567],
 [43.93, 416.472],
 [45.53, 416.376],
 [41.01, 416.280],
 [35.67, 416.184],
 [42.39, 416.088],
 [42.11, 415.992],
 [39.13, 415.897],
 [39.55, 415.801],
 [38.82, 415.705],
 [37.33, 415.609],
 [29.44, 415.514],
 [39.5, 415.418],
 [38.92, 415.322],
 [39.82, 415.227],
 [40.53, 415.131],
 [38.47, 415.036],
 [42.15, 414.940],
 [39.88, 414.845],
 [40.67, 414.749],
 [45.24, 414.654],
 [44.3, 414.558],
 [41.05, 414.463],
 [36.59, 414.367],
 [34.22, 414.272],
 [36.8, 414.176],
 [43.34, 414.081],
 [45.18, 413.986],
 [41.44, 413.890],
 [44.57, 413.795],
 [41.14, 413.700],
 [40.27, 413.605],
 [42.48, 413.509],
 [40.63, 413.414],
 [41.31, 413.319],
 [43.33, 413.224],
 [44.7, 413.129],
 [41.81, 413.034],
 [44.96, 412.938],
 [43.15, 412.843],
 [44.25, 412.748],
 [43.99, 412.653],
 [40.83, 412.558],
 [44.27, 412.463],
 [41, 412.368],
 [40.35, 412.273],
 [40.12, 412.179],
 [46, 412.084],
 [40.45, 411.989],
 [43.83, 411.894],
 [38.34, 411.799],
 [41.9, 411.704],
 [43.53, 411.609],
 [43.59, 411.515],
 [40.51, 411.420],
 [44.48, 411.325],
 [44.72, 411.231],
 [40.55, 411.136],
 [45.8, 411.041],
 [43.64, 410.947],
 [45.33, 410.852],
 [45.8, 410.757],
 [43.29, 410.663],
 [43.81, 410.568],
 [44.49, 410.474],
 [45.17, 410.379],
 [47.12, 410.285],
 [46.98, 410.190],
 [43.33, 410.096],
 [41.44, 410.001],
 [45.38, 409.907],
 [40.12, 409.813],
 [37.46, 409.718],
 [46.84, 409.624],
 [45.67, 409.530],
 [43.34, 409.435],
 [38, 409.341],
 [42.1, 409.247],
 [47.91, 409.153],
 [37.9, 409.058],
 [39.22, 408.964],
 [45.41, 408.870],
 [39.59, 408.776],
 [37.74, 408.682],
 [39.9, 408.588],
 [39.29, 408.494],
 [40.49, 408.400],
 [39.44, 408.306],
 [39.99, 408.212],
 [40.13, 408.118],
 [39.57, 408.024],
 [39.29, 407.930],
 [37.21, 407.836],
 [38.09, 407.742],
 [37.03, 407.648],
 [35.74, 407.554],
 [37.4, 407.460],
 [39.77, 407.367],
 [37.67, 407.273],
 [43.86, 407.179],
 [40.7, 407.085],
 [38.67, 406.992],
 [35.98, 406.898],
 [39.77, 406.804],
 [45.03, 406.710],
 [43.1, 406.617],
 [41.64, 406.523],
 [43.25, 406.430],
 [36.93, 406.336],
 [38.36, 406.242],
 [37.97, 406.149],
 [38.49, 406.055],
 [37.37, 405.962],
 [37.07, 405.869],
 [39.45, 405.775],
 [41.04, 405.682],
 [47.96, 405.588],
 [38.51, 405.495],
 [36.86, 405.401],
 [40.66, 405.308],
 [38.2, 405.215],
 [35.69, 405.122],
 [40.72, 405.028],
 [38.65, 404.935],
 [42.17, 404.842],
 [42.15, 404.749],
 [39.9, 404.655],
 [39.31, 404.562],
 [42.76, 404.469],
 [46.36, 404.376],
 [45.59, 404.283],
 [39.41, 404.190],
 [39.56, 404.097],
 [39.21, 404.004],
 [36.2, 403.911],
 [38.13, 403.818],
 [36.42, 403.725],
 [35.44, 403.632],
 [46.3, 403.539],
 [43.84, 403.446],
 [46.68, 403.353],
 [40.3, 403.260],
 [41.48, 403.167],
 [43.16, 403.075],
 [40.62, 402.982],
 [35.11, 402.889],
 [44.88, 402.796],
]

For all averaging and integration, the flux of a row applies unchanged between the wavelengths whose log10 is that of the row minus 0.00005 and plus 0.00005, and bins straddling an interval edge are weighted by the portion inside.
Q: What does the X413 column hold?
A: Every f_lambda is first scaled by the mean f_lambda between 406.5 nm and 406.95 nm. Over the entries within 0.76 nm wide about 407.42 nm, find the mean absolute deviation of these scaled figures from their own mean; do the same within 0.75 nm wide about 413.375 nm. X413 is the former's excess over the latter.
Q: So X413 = 0.020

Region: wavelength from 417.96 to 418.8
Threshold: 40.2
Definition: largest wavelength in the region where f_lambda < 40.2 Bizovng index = 418.779 nm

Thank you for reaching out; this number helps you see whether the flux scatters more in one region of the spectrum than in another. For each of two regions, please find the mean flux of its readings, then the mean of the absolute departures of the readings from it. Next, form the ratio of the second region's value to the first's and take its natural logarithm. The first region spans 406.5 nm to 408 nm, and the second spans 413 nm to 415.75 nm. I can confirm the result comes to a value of 0.1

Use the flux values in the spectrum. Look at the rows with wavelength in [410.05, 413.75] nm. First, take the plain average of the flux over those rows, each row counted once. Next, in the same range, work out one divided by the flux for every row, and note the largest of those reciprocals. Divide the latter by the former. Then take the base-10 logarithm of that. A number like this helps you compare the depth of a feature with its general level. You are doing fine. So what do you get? -3.218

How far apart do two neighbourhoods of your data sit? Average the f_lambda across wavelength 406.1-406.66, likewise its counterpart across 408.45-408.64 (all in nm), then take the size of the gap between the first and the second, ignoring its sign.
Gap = 0.6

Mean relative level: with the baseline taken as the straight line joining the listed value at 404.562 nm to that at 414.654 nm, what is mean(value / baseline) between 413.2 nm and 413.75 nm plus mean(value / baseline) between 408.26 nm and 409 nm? 1.895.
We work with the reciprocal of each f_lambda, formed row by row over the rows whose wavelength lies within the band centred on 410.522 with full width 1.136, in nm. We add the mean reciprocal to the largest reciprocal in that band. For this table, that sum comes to 0.0465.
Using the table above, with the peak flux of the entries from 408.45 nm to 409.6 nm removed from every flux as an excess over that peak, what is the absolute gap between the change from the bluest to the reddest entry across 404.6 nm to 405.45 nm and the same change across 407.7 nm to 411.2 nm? 5.5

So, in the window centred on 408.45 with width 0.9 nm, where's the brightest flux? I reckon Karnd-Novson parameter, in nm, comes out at 408.870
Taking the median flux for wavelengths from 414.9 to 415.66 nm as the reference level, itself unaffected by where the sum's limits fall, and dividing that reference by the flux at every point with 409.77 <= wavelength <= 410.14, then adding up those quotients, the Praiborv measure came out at 3.69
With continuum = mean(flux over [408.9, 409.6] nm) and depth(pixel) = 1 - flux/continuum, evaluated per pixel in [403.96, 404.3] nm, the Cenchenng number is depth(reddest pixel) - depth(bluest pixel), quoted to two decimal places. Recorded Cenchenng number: -0.15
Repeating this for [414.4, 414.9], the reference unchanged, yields 0.03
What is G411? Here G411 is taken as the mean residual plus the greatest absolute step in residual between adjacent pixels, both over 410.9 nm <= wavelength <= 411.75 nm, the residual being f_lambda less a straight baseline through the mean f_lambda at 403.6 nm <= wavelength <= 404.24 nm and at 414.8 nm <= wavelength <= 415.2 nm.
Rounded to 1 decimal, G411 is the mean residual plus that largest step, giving 9.0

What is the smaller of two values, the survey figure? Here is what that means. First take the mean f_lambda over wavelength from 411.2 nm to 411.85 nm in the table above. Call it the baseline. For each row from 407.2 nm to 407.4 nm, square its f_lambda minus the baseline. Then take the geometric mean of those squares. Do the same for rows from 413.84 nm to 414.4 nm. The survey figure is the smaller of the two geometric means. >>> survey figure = 8.7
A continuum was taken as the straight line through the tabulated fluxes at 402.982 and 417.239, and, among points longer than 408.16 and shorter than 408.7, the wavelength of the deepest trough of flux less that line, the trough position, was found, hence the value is 408.682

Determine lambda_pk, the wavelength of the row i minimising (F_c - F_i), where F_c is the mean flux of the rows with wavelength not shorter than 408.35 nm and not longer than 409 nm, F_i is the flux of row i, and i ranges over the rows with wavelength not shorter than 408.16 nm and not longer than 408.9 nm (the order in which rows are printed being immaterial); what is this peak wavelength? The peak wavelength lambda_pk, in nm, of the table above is 408.870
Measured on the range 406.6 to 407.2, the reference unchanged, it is 406.710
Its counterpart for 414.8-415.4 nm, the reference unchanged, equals 414.940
